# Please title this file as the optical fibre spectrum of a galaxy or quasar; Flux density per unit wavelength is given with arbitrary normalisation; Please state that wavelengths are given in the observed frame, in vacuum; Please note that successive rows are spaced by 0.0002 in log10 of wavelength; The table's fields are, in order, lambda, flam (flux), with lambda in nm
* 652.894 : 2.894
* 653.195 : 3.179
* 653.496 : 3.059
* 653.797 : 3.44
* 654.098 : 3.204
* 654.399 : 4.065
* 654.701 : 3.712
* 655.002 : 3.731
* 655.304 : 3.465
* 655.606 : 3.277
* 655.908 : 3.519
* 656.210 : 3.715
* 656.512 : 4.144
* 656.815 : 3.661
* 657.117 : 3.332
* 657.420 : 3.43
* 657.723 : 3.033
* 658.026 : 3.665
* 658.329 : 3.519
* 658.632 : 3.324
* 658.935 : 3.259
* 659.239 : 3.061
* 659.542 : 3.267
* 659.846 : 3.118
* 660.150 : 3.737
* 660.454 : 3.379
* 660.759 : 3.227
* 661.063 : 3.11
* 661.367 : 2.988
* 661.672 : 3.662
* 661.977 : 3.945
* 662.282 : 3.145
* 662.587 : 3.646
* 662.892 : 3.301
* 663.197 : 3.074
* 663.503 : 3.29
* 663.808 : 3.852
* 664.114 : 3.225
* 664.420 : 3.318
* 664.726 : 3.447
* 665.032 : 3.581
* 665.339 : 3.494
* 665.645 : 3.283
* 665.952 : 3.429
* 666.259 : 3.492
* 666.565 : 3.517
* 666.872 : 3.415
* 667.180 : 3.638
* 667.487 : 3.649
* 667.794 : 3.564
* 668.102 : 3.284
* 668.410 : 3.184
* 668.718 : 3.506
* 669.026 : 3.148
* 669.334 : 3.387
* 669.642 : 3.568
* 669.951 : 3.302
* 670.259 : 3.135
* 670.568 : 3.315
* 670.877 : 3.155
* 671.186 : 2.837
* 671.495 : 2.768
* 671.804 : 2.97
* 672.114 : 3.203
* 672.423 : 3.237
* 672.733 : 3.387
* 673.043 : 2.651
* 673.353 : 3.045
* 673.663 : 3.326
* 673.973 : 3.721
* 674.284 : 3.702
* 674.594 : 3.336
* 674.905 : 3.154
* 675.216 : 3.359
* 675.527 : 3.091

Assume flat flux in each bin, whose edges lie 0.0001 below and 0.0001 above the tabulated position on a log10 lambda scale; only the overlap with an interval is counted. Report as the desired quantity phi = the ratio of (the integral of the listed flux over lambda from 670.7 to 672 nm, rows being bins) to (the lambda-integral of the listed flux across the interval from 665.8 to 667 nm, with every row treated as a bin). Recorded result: 0.92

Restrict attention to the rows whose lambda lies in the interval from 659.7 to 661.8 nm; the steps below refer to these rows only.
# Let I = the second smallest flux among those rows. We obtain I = 3.11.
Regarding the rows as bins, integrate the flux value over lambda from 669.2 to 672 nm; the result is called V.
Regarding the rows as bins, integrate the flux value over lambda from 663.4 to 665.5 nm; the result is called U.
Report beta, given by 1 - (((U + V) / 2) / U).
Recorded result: -0.11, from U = 7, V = 8.8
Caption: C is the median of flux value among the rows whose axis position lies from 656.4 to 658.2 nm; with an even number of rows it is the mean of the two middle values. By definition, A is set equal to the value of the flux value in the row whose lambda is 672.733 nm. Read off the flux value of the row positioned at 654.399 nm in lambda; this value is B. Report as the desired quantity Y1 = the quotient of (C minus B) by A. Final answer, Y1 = -0.15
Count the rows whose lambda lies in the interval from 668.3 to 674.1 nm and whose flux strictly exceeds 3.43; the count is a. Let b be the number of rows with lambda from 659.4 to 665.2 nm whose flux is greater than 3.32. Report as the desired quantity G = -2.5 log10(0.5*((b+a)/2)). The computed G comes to -1.1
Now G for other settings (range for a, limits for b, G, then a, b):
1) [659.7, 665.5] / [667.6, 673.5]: -1.3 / 8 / 5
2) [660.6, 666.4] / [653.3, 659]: -1.9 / 8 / 14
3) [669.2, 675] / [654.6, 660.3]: -1.5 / 3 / 13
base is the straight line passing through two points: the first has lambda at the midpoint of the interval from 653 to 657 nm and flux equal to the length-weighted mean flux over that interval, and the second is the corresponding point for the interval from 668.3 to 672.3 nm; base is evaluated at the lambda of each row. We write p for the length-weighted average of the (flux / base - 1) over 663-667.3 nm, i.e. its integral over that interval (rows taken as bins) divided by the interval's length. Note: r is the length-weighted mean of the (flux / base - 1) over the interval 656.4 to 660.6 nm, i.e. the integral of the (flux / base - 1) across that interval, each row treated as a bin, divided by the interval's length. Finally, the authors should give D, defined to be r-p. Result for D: -0.05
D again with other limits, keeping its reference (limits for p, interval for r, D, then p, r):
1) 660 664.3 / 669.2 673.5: -0.02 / 0.01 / -0.01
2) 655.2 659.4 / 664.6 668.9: 0.07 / -0.01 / 0.06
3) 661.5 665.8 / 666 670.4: 0.02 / 0.03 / 0.05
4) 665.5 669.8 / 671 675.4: -0.03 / 0.06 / 0.02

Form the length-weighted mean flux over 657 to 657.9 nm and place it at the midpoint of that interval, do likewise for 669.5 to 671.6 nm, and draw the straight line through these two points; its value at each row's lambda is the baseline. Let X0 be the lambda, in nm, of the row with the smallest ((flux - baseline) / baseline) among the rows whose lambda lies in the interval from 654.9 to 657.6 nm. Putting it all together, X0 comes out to 655.606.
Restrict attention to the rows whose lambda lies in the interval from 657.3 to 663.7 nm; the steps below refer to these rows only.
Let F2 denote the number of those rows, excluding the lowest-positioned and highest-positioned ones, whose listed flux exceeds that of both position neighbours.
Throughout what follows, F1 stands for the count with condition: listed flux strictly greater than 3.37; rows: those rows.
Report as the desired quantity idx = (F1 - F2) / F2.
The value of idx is 0.6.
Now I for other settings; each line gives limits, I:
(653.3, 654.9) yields 3.204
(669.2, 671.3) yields 3.135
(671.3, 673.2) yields 2.768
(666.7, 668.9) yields 3.284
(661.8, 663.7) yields 3.145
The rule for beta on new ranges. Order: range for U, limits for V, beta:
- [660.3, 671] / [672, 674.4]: 0.39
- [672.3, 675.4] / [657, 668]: -1.33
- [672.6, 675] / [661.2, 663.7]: -0.04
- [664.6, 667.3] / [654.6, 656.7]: 0.09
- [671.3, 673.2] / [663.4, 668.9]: -1.15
